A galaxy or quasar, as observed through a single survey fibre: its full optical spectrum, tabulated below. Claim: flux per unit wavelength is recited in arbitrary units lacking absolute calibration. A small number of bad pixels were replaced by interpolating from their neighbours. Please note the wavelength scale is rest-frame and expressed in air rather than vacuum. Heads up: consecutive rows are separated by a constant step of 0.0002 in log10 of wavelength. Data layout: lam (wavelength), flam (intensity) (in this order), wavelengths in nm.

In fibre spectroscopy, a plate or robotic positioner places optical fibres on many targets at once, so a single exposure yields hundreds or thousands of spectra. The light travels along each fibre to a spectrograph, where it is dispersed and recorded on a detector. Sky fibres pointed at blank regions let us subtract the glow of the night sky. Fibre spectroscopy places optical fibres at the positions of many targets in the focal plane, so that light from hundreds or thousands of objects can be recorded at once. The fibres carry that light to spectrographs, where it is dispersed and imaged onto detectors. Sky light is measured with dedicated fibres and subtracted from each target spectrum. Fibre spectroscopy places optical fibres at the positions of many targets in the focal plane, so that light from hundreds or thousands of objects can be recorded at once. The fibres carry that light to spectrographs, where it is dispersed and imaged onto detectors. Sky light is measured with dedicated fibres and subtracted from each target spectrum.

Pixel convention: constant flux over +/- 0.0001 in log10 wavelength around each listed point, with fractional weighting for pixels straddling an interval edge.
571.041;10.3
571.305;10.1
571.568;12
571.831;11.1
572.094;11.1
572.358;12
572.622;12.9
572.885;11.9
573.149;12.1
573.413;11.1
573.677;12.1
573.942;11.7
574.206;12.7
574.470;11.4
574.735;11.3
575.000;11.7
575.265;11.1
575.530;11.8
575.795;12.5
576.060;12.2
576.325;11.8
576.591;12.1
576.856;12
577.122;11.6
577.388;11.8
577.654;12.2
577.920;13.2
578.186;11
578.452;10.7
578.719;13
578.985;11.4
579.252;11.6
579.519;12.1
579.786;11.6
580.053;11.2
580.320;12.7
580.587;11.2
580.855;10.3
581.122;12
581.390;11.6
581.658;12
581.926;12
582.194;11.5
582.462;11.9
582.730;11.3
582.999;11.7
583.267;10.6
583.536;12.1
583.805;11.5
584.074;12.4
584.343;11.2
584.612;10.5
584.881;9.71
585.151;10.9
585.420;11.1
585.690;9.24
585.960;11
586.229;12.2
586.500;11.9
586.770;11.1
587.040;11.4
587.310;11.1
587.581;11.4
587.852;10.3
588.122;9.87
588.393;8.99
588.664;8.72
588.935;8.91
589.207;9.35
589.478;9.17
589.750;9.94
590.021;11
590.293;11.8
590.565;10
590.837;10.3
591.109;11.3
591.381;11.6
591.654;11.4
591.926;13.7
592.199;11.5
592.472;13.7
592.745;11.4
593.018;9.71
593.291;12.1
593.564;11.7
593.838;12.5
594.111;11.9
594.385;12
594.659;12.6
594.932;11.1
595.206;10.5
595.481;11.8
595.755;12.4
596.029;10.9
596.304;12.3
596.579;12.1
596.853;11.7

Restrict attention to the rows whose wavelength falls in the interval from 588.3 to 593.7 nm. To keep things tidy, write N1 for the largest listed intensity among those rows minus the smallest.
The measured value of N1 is 5.0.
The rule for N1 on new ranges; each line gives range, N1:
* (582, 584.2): 1.8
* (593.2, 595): 1.5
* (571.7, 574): 1.8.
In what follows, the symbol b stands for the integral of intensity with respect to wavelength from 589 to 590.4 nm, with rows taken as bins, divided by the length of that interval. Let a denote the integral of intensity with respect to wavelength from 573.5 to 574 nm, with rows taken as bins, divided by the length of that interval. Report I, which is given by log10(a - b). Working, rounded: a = 11.8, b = 10.2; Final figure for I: 0.2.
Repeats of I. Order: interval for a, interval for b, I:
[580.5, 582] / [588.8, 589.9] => 0.3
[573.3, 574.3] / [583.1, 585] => -0.1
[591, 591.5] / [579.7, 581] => -1.2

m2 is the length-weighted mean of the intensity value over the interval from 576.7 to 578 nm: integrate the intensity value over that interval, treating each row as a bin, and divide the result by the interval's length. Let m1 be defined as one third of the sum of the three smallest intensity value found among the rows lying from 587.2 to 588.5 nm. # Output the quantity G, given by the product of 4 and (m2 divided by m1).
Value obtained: 5.0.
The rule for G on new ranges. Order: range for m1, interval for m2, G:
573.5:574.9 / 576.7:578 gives 4.2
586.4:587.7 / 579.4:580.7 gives 4.2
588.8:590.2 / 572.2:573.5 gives 5.3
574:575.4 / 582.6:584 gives 4.1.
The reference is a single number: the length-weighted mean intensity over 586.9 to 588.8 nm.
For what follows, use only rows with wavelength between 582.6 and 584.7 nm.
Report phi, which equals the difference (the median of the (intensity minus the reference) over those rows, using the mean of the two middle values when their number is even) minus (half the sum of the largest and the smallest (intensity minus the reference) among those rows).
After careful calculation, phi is -0.05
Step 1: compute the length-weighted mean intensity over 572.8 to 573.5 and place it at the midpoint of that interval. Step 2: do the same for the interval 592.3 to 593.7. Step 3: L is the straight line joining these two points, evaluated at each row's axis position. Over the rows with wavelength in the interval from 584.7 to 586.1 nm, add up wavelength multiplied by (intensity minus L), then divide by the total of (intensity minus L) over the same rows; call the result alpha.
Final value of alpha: 585.38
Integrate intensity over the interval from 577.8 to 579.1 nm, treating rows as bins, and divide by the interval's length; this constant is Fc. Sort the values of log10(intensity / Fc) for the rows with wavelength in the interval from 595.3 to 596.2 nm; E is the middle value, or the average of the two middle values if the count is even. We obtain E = -0.002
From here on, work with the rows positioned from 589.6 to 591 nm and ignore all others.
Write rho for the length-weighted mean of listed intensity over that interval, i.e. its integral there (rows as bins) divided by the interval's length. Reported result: 10.6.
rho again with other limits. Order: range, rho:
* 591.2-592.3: 12.0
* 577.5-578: 12.6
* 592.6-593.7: 11.3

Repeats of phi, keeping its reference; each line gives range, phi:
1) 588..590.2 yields -0.60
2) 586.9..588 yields 0.40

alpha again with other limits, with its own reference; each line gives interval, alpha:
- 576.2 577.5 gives 576.66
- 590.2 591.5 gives 590.77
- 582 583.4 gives 583.07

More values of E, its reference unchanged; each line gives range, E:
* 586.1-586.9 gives 0.002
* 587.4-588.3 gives -0.061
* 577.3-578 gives 0.012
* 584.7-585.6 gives -0.037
